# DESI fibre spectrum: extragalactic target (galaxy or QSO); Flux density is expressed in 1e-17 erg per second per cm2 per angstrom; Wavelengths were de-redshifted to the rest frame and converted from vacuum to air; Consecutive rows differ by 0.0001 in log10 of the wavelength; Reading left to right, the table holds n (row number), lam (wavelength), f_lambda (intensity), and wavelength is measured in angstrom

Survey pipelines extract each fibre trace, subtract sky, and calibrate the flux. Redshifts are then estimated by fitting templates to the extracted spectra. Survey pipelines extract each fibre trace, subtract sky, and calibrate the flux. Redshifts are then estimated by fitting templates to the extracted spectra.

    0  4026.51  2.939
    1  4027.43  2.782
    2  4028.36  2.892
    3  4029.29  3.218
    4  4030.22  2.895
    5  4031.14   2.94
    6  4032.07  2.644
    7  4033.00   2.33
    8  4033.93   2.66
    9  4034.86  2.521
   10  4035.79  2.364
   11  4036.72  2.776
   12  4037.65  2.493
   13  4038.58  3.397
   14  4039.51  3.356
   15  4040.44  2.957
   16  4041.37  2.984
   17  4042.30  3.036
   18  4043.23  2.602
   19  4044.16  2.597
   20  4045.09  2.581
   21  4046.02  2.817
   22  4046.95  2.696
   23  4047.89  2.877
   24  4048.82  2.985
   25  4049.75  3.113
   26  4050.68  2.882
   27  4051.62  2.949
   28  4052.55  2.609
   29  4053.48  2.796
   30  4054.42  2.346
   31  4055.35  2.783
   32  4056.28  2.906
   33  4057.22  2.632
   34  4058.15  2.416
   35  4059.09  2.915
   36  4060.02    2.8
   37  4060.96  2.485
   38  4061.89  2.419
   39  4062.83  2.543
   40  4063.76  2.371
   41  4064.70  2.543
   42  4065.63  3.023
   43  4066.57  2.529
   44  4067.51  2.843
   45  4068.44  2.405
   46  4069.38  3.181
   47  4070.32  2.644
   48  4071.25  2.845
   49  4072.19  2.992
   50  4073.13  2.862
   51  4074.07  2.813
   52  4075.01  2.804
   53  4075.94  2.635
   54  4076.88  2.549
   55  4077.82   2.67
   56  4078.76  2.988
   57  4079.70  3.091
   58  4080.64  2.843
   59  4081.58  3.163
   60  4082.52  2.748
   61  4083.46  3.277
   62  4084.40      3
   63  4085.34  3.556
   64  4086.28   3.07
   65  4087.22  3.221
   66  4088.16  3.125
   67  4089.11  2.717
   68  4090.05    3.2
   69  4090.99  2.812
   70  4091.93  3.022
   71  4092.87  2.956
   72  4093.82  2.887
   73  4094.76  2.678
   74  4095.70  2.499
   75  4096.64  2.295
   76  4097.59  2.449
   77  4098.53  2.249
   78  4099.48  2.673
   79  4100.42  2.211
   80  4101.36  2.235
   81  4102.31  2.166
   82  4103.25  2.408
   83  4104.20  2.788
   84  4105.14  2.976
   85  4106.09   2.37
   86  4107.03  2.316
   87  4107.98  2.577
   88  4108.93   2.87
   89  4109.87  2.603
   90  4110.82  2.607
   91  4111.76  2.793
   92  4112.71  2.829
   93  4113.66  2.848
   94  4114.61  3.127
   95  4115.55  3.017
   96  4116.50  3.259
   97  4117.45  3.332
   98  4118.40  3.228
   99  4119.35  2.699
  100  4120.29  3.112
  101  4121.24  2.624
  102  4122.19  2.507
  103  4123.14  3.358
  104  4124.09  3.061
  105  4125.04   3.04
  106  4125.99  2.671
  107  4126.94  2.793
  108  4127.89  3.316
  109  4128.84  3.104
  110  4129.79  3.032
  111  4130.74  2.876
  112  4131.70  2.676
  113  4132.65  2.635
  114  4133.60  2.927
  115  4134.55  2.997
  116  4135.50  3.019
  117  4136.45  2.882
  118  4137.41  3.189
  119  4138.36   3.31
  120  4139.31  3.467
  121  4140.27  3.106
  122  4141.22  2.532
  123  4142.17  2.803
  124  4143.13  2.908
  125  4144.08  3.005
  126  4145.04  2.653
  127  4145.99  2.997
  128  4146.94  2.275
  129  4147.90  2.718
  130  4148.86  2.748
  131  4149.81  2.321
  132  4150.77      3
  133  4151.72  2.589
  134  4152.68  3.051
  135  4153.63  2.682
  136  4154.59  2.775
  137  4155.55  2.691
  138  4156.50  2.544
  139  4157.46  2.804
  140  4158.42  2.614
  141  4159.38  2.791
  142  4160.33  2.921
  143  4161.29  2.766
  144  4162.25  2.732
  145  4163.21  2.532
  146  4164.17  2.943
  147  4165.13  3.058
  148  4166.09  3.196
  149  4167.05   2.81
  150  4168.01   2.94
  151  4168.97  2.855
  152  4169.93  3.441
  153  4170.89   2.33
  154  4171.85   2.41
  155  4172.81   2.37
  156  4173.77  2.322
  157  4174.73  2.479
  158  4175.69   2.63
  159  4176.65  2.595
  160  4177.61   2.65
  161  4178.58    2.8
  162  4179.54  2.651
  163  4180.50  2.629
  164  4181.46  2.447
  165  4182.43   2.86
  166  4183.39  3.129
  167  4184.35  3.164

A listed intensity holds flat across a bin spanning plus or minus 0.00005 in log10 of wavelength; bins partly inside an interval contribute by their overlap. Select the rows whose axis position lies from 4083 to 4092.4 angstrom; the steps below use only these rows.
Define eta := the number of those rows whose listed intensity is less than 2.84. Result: 2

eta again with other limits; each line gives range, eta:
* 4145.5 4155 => 7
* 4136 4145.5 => 3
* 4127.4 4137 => 2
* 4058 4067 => 8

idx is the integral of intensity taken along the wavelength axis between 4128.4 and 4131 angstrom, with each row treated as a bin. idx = 8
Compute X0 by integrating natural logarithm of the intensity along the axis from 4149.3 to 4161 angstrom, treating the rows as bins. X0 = 11.7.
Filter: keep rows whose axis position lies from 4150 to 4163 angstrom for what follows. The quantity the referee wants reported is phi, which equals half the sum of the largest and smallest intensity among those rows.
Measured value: 2.80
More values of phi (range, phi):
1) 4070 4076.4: 2.81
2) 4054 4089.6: 2.95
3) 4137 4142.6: 3.00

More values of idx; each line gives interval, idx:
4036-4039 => 9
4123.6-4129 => 16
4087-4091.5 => 14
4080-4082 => 6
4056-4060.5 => 12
